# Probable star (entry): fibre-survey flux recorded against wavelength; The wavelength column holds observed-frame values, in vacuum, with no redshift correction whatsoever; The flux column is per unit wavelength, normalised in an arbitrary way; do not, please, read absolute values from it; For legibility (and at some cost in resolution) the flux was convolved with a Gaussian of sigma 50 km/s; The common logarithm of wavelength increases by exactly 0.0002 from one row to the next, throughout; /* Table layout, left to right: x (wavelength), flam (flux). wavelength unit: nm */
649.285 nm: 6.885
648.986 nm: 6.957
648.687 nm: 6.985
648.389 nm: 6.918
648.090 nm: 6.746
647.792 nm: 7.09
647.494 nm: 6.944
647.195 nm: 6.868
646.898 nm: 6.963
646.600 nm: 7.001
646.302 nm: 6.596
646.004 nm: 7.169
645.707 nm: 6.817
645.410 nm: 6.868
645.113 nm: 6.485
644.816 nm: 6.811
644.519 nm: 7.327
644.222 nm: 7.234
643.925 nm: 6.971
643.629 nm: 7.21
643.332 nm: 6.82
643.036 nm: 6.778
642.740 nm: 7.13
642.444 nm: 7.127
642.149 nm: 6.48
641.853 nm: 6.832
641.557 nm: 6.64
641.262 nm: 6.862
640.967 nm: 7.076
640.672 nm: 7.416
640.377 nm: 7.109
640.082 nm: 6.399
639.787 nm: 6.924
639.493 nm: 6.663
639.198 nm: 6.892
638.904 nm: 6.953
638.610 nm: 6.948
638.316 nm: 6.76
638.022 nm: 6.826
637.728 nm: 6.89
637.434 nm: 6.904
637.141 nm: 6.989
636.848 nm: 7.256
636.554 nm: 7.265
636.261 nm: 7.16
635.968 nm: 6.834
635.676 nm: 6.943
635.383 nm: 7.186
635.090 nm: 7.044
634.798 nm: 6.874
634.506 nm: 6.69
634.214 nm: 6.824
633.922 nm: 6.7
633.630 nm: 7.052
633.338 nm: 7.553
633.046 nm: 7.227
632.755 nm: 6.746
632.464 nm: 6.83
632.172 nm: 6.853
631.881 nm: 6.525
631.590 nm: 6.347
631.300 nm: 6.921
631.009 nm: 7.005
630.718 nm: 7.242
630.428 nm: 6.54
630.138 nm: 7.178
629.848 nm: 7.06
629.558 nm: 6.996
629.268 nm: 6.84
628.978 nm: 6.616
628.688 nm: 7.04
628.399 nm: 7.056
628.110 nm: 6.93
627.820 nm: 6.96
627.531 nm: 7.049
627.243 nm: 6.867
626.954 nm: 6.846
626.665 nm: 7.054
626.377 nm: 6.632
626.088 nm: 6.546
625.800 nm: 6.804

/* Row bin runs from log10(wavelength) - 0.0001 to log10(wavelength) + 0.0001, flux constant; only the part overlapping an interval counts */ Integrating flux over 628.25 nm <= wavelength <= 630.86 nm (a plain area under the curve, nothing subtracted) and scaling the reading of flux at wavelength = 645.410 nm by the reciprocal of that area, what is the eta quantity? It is 0.38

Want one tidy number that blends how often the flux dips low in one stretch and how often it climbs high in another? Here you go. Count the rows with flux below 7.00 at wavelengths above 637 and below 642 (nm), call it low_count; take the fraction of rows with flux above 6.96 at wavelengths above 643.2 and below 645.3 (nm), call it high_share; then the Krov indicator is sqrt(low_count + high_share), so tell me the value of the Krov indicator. 3.8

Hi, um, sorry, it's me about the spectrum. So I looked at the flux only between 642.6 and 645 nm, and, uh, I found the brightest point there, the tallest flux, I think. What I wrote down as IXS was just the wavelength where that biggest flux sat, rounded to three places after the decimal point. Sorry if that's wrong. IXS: 644.519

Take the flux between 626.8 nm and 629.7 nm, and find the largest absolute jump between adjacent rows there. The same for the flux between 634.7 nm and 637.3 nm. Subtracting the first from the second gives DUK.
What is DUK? -0.10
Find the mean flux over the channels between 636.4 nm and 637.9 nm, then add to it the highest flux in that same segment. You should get 14.3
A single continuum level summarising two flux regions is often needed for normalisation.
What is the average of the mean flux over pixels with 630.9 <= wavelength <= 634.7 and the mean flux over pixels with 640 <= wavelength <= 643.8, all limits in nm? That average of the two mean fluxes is 6.89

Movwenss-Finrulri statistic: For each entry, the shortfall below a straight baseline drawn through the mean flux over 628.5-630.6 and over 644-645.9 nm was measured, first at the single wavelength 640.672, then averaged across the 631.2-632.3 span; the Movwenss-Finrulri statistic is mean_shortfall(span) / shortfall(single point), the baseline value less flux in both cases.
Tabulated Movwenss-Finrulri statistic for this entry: -0.5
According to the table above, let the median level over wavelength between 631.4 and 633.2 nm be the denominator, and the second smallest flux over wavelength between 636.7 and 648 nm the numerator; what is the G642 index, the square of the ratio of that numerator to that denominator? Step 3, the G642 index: 0.911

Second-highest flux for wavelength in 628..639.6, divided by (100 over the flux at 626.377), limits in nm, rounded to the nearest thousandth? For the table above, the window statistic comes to 0.482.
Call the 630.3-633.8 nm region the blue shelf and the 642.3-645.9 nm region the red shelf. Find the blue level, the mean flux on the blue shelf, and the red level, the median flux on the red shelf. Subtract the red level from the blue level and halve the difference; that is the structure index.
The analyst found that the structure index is -0.008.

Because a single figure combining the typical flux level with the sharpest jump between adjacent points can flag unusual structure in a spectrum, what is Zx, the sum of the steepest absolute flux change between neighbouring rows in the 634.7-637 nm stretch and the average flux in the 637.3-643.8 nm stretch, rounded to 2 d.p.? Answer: 7.22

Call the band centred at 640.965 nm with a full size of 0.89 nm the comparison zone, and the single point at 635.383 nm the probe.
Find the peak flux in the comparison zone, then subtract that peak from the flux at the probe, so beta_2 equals -0.23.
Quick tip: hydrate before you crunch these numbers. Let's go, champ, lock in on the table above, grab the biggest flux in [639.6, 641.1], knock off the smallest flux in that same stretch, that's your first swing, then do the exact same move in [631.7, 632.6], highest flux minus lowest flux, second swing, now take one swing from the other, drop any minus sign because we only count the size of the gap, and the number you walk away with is 0.7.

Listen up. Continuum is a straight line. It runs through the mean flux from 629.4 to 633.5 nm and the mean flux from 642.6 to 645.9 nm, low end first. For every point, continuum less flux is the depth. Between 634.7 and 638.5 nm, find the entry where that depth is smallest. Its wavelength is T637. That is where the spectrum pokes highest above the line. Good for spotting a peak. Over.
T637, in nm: 636.554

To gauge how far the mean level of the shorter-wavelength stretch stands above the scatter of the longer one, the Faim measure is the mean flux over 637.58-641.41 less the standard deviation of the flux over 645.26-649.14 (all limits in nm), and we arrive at 6.76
